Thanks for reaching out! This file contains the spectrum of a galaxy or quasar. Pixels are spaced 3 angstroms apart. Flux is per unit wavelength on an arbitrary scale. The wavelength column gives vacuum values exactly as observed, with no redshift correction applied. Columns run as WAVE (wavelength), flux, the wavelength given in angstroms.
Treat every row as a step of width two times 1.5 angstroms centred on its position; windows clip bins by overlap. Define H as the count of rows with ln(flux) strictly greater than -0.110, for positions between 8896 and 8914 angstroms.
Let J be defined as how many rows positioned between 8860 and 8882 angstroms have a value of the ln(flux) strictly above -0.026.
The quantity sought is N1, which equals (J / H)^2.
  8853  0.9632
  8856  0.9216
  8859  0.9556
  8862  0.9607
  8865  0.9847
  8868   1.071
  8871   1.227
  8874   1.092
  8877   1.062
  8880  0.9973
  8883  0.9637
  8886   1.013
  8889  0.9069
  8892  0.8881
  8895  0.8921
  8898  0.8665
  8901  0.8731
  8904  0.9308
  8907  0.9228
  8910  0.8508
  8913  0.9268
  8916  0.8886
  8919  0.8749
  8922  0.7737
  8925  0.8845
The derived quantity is 4.00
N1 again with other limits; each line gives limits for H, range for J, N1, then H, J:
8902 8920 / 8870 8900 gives 2.78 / 3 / 5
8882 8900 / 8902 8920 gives 0.00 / 3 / 0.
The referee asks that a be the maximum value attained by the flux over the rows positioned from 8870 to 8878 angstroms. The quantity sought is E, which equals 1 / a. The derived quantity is 0.81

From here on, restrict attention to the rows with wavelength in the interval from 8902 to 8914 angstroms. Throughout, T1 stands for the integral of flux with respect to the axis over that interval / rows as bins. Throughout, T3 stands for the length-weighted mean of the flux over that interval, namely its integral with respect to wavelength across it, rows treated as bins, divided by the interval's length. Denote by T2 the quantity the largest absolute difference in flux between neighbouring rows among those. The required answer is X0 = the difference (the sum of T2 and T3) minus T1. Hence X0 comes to -9.9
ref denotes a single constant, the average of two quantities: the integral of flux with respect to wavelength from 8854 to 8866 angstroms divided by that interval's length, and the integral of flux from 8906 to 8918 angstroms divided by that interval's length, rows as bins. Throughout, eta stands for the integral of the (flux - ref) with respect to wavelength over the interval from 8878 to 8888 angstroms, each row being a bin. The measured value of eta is 0.7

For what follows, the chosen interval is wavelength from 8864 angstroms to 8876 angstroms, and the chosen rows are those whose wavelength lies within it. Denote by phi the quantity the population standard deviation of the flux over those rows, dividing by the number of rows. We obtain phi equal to 0.087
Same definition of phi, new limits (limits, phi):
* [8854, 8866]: 0.023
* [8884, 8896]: 0.051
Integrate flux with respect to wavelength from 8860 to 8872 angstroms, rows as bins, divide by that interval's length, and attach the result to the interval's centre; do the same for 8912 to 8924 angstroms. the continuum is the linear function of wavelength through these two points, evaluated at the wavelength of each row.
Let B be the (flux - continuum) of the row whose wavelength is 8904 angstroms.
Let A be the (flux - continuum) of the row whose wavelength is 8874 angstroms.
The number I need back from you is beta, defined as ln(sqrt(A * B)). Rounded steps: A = 0.07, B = 0.017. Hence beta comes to -3.4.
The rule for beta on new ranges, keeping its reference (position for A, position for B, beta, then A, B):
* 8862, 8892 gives -2.5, -0.10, -0.069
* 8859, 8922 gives -2.4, -0.12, -0.076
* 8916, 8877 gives -3.5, 0.02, 0.052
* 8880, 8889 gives -4.4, 0.00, -0.061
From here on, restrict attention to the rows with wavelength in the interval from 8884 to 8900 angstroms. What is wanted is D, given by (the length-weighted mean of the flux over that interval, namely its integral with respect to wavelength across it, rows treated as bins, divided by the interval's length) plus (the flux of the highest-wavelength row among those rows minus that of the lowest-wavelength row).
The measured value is 0.77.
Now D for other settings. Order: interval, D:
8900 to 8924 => 0.78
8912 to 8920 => 0.84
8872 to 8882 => 0.96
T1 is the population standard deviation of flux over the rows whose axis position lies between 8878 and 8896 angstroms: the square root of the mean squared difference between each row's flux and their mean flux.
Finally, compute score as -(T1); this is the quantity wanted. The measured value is -0.050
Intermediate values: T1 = 0.050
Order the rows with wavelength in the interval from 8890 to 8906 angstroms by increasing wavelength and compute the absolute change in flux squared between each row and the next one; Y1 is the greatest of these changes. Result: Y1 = 0.10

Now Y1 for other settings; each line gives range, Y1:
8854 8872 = 0.36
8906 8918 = 0.14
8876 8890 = 0.20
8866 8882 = 0.36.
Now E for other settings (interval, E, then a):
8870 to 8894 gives 0.81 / 1.227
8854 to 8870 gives 0.93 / 1.071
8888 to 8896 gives 1.10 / 0.9069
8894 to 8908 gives 1.07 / 0.9308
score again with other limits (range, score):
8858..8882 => -0.085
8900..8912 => -0.033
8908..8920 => -0.028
